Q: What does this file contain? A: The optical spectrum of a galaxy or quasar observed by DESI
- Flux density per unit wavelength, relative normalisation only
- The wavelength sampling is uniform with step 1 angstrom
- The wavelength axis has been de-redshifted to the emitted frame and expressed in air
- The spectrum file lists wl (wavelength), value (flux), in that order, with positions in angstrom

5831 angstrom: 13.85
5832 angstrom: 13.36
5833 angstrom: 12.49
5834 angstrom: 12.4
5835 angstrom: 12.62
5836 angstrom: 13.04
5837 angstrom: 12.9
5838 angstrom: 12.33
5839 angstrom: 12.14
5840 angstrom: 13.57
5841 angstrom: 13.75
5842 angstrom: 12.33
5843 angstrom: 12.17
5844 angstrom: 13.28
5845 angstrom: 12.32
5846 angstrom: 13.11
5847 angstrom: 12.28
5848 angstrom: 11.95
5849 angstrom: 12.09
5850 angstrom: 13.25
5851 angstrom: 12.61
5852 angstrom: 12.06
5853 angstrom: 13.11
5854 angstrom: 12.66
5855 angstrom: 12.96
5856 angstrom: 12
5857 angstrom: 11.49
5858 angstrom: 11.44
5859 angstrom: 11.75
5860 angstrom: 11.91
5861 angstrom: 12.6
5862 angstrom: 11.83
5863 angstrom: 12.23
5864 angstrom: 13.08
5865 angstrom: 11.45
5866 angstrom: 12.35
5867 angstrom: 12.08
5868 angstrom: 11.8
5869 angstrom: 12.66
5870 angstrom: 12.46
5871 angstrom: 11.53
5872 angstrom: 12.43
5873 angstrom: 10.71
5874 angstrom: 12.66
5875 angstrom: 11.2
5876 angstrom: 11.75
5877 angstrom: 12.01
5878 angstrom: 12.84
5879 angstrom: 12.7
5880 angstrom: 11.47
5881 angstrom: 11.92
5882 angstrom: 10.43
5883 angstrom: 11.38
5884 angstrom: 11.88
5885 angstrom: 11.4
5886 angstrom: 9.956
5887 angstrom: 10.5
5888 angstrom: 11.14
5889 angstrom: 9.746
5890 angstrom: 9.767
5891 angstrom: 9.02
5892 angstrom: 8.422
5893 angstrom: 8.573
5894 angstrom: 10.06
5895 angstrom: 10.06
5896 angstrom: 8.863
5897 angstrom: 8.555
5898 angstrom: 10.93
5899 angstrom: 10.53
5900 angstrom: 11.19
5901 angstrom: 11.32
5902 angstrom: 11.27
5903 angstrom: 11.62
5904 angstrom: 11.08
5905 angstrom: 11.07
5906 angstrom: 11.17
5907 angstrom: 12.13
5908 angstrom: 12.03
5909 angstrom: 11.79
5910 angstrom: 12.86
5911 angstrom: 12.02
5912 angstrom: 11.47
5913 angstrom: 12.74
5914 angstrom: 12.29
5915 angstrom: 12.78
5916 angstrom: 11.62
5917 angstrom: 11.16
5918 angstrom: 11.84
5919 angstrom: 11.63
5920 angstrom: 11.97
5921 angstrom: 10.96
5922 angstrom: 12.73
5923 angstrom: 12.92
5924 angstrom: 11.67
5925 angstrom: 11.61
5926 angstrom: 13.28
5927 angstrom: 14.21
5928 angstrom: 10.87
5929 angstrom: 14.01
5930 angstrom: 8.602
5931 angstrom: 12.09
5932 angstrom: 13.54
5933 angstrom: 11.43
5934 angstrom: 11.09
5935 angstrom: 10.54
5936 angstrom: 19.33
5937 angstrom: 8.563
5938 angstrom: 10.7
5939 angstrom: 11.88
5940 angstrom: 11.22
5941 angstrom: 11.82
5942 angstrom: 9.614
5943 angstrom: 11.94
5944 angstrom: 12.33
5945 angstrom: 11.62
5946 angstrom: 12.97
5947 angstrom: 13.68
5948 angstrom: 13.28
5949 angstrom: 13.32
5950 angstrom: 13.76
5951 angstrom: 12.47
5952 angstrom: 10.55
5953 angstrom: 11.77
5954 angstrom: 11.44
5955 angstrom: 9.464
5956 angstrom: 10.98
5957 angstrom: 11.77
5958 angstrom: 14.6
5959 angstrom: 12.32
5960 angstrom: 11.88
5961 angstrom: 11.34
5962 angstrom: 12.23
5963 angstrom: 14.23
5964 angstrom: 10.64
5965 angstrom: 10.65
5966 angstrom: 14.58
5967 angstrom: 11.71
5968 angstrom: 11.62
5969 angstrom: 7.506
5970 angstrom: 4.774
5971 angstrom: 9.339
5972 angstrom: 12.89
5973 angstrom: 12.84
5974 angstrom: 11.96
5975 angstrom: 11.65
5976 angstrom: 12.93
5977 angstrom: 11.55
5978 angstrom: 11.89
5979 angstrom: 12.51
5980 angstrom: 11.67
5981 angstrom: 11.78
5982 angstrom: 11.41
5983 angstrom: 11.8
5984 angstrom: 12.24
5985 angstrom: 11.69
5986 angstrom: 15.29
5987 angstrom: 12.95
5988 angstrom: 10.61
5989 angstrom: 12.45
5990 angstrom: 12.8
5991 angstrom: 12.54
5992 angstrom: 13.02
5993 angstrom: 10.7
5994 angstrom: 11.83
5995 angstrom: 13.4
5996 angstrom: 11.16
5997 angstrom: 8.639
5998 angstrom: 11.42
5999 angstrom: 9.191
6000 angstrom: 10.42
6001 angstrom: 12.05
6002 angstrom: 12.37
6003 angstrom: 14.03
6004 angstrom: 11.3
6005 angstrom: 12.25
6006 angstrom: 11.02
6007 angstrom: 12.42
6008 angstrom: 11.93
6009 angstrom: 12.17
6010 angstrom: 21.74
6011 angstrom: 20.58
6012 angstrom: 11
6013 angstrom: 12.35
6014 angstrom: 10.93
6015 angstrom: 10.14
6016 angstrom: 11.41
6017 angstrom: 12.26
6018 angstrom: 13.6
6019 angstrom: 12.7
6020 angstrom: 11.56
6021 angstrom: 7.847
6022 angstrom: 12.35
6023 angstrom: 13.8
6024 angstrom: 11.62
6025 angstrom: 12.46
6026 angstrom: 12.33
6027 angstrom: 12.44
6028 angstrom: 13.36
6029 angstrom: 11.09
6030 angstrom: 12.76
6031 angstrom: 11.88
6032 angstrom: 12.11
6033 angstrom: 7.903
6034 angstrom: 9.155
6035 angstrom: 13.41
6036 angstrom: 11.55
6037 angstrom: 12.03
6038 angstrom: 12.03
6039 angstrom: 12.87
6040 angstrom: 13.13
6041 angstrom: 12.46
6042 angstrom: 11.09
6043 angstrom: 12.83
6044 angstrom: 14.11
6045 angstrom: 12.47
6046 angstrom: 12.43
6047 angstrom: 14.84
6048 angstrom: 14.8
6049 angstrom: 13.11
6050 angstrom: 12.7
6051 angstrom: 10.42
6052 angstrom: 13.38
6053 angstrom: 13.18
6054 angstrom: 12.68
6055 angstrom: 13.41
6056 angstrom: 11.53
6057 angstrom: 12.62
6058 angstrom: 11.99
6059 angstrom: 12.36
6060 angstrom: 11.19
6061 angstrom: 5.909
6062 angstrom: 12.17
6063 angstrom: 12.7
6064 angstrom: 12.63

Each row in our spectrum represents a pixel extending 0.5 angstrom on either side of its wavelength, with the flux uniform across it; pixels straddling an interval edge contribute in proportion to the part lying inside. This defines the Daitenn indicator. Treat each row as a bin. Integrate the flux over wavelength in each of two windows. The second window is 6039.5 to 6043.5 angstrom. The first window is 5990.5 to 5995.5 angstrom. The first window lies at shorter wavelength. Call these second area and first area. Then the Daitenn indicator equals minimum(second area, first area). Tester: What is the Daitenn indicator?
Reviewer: 50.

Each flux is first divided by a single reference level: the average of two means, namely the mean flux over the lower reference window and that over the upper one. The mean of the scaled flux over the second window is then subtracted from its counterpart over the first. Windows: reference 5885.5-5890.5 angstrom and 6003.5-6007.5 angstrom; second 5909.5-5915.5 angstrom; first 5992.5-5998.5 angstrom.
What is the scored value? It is -0.11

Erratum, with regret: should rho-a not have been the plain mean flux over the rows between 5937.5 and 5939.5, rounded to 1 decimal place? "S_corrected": 11.3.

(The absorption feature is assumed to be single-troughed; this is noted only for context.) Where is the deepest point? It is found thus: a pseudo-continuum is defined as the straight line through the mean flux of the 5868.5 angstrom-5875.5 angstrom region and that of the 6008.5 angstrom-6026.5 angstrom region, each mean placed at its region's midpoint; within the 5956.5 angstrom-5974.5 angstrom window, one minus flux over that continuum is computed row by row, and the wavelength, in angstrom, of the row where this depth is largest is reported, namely 5970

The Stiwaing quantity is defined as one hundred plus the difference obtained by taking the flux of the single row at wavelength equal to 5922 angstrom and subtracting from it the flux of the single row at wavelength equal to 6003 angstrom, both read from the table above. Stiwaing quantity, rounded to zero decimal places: 99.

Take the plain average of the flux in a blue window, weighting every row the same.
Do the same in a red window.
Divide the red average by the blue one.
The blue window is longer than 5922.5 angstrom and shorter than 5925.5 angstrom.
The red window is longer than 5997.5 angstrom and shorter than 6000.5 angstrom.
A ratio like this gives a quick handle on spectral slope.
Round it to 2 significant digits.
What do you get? 0.86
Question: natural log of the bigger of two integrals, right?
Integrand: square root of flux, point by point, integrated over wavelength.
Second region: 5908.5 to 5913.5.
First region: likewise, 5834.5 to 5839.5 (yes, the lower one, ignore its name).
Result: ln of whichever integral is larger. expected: 2.88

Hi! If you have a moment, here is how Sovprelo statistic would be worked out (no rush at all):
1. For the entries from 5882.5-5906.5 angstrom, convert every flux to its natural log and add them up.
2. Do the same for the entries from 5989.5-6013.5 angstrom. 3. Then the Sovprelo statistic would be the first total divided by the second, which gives 0.93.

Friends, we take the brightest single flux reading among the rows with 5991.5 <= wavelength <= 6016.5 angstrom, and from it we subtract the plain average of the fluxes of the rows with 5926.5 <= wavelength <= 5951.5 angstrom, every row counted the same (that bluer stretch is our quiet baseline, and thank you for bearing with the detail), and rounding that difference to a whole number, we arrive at 10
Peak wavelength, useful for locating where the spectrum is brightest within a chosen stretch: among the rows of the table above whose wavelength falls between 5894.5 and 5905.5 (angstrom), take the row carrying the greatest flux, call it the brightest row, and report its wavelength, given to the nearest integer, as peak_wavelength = 5903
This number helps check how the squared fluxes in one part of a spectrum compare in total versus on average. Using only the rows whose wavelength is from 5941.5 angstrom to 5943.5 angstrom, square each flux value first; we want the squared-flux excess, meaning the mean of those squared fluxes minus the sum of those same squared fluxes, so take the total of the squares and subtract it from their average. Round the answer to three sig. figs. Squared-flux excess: -117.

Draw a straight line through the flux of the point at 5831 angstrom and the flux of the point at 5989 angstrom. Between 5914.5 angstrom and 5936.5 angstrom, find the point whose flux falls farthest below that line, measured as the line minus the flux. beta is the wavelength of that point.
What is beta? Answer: 5930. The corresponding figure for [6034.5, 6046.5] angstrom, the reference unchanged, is 6042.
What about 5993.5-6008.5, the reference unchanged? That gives 5997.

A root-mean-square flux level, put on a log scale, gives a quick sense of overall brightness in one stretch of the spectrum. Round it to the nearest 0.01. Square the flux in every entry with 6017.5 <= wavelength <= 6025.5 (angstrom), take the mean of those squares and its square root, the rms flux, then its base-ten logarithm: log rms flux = 1.08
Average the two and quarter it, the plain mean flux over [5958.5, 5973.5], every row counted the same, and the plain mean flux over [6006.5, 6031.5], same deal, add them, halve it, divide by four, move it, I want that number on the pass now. 2.99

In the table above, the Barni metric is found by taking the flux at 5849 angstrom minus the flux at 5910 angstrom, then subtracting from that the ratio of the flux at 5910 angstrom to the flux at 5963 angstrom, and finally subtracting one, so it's -2.7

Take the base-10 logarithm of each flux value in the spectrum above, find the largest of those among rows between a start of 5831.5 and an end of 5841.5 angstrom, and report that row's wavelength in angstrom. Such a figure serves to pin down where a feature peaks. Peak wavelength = 5841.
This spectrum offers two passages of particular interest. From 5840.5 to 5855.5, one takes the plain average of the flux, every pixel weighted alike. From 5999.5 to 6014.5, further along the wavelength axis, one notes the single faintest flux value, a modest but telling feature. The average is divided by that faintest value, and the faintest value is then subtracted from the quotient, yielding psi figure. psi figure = -9.2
